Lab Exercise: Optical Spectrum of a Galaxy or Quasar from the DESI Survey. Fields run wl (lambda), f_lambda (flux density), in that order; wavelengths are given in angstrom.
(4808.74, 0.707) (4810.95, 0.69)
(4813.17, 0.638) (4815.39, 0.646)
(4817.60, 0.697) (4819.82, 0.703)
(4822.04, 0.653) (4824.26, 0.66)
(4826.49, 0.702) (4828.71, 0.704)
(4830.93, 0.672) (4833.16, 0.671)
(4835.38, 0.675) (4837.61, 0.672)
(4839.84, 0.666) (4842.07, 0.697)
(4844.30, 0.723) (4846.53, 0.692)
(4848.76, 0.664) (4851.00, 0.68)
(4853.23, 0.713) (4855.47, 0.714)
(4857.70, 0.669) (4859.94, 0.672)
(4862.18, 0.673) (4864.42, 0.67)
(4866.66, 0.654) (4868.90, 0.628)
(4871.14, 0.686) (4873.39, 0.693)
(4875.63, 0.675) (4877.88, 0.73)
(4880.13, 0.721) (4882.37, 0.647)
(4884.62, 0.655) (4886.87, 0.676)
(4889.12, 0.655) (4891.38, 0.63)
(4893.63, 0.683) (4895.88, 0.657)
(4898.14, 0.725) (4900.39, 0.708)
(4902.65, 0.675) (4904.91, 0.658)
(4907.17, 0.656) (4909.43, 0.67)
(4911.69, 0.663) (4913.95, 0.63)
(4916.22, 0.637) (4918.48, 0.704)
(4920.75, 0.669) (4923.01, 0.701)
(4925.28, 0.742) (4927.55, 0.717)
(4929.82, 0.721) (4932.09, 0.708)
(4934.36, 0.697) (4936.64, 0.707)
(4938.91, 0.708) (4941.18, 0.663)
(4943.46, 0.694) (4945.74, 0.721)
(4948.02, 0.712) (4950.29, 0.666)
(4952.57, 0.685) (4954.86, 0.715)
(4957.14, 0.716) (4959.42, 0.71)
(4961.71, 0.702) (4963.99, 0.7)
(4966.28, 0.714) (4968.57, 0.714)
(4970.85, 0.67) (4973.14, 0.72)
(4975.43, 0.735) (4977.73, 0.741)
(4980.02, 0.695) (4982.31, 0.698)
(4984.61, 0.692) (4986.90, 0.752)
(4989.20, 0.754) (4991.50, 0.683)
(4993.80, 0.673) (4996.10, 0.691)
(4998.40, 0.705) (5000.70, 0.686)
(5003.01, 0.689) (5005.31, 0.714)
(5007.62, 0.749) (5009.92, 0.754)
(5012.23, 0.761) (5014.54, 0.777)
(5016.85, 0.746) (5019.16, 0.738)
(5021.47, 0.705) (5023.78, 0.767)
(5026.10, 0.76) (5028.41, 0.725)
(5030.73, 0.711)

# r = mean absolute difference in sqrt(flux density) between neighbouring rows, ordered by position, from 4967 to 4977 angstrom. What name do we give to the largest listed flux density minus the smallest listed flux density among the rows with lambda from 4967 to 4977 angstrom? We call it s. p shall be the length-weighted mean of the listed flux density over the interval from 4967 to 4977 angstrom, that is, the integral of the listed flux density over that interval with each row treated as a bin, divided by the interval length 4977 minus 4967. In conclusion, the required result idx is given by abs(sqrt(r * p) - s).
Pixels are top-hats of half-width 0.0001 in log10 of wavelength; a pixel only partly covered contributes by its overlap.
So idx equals 0.059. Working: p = 0.711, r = 0.022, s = 0.065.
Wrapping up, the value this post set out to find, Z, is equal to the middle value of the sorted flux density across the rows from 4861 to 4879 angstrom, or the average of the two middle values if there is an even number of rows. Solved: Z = 0.674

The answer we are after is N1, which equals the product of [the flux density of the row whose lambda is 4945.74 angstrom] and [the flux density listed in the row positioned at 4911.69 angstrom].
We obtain 0.478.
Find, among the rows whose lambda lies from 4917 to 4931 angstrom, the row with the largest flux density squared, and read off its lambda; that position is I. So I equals 4925.28 angstrom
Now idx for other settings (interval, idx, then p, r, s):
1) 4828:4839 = 0.031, 0.678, 0.006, 0.033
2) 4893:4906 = 0.047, 0.685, 0.019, 0.068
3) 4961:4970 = 0.033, 0.707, 0.003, 0.014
